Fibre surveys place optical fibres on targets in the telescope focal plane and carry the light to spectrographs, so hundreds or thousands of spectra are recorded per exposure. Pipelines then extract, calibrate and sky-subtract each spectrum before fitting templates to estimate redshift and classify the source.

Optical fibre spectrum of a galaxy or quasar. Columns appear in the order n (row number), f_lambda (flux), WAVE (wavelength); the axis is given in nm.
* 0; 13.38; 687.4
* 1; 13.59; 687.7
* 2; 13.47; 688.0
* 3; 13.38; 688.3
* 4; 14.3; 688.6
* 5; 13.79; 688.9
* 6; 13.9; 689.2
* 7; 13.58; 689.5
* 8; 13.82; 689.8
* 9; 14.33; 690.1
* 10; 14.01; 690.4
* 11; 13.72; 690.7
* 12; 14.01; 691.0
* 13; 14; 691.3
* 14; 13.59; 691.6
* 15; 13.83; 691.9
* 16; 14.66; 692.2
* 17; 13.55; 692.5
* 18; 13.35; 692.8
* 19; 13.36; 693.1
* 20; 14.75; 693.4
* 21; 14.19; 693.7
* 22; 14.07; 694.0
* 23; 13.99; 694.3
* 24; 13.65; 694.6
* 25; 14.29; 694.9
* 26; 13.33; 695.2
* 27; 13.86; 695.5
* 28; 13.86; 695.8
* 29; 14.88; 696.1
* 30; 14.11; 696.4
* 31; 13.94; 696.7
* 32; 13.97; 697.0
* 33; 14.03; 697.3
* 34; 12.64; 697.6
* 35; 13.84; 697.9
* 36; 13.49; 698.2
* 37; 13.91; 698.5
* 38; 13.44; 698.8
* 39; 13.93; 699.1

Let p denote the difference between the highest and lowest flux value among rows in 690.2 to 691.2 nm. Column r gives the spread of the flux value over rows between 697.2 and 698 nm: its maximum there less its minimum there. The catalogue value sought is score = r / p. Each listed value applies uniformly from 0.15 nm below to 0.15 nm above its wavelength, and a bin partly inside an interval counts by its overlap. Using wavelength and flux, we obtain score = 4.8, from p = 0.29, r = 1.39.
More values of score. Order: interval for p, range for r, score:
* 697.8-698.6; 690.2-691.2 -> 0.7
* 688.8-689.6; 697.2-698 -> 4.3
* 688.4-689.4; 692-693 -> 2.6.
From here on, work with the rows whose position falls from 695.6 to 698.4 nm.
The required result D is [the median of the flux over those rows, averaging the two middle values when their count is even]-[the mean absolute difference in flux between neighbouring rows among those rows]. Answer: 13.3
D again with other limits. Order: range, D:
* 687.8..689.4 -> 13.4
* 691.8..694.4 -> 13.5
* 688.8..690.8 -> 13.5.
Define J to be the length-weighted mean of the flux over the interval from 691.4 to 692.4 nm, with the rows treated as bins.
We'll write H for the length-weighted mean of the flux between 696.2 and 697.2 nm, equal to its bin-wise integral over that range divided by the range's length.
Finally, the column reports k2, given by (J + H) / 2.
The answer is 14.0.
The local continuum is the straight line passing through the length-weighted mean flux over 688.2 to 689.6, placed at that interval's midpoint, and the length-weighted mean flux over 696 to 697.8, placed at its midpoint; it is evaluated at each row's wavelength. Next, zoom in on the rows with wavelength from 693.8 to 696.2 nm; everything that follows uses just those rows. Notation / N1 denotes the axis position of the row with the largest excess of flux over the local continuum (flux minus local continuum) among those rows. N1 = 696.1 nm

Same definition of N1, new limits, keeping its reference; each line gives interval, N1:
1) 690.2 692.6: 692.2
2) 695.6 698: 696.1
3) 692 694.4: 693.4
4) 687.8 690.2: 690.1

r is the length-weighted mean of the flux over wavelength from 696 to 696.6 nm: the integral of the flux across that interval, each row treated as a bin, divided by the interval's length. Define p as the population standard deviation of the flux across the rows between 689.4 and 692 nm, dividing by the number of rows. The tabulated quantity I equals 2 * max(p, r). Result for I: 28.8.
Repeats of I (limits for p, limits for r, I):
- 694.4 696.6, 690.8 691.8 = 27.7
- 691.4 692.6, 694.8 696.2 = 28.0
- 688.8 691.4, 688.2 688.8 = 27.7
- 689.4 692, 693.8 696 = 27.8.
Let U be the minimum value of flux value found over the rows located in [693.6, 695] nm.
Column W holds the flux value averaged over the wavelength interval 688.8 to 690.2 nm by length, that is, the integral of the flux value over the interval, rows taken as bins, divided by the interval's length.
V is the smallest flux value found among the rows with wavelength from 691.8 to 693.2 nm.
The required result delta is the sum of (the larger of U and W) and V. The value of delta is 27.2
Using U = 13.65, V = 13.35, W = 13.9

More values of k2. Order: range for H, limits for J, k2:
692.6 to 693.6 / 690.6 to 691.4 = 13.9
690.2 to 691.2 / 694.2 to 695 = 13.9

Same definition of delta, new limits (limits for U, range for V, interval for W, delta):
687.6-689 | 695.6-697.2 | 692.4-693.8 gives 27.7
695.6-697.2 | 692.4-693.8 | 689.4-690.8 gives 27.3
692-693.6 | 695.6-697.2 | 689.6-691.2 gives 27.8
